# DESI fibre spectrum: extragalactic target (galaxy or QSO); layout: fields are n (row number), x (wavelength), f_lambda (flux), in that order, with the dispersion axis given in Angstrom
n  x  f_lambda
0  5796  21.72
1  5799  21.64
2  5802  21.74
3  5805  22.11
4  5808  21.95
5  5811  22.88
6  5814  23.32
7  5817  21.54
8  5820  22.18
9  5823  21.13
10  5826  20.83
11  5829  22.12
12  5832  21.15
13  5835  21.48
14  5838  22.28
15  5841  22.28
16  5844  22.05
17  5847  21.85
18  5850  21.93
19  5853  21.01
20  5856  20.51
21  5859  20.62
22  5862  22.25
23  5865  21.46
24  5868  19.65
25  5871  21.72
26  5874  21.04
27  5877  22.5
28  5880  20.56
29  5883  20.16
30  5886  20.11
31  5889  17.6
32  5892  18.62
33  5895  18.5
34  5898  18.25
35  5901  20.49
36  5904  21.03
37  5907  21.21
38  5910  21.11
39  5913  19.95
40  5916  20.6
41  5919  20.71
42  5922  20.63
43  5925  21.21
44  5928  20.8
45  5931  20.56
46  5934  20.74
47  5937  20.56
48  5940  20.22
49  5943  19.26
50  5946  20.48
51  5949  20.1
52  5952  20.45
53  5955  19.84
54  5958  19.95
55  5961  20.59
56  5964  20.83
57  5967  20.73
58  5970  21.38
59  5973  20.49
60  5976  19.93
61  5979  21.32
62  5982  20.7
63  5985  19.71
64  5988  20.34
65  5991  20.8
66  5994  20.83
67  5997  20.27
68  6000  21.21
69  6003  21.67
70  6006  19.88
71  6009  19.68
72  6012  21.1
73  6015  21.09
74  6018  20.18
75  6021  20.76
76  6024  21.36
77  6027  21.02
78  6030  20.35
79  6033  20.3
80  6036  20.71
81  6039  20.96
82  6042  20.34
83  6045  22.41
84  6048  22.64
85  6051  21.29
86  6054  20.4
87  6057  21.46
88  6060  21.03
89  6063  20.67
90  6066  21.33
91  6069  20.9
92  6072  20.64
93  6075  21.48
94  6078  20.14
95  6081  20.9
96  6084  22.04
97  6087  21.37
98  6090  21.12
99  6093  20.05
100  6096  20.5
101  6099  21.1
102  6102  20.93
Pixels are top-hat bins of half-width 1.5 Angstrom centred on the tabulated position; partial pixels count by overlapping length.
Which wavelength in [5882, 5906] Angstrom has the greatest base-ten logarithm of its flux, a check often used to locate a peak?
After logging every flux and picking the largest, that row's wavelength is 5904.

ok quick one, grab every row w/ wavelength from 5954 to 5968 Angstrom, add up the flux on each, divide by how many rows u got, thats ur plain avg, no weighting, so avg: 20.4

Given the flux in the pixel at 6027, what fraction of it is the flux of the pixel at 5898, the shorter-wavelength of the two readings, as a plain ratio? 0.868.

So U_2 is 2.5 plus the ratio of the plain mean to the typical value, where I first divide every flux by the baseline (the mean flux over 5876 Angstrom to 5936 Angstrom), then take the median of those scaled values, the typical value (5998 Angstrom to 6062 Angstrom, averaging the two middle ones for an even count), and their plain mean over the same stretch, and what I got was 3.50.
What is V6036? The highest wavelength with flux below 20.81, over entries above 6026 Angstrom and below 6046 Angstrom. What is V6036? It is 6042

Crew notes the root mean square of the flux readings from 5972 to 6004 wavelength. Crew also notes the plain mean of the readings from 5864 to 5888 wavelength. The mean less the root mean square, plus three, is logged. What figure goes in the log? 3.2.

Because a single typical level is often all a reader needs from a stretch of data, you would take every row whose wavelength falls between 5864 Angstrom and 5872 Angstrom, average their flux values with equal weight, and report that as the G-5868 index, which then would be 20.9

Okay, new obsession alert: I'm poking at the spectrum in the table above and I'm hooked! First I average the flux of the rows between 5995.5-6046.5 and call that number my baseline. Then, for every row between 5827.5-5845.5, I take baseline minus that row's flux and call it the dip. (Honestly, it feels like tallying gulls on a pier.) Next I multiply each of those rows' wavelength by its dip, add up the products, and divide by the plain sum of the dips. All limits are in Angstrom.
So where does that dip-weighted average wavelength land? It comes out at 5837.4 Angstrom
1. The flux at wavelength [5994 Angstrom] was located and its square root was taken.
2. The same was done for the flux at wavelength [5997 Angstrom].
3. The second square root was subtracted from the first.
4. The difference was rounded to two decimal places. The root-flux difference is 0.06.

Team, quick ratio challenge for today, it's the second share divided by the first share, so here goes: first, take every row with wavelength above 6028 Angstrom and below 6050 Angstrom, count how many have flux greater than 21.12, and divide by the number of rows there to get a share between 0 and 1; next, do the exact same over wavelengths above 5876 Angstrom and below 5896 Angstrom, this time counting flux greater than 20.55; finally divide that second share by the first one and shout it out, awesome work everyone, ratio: 1.0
